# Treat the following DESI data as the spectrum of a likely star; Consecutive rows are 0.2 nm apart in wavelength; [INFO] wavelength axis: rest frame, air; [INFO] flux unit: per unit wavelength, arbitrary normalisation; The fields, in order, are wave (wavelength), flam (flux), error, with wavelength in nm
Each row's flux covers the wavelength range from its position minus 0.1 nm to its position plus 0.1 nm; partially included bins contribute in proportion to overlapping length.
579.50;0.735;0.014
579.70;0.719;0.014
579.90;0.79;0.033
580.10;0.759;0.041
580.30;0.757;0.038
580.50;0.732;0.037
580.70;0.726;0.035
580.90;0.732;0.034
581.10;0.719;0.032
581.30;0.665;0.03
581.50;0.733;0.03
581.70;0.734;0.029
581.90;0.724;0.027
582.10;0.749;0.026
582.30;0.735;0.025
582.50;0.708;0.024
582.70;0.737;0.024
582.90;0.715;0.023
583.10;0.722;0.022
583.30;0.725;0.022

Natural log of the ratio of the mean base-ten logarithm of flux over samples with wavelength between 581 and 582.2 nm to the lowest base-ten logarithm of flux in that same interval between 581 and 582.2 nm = -0.22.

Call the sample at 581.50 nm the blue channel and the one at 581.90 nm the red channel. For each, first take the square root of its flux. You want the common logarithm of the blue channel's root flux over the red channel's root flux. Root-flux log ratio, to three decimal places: 0.003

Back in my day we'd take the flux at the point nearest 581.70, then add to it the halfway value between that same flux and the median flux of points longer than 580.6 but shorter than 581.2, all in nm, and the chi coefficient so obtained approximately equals 1.46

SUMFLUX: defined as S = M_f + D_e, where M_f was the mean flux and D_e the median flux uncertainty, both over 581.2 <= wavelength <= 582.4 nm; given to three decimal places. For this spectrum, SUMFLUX 0.751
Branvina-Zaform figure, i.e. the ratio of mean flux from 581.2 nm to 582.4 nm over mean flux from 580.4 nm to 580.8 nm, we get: 0.99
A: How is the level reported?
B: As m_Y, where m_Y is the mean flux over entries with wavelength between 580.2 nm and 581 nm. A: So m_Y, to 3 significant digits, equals 0.737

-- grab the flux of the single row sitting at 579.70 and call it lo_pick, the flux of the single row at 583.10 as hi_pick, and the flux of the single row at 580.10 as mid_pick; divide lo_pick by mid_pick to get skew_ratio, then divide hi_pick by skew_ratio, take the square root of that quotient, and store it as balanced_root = 0.873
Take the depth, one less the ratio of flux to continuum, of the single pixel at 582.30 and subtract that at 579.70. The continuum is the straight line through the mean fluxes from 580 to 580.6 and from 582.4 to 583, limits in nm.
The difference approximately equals -0.06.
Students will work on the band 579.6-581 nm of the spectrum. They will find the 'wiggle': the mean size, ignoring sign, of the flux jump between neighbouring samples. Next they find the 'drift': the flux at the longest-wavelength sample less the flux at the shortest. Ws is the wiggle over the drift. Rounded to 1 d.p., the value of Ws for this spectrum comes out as 1.8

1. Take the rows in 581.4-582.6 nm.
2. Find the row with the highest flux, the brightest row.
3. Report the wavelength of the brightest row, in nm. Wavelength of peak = 582.10 nm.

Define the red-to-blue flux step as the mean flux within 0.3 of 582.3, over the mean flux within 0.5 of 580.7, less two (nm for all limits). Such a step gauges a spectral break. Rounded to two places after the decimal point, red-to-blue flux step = -1.00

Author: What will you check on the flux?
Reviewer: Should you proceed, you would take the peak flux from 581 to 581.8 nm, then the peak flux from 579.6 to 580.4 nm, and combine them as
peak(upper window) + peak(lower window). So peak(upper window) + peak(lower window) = 1.524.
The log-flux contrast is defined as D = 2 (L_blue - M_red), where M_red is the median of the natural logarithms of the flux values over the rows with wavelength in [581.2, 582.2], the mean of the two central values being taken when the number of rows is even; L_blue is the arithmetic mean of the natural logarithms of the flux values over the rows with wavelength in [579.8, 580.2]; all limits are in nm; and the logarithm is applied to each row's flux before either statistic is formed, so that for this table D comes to 0.11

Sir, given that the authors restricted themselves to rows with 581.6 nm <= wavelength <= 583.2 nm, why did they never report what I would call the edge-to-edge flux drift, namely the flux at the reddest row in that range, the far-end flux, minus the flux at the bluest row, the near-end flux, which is -0.0120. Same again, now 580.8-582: -0.0080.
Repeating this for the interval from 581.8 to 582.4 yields 0.0110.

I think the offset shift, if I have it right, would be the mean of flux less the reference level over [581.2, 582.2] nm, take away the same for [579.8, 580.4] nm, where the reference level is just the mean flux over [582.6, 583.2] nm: -0.05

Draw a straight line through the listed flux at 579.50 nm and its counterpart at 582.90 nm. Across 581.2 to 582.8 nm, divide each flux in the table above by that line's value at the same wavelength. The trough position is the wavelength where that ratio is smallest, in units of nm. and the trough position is 581.30 nm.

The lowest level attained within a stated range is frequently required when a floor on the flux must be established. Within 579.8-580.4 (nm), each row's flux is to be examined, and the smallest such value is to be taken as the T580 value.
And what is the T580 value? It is 0.757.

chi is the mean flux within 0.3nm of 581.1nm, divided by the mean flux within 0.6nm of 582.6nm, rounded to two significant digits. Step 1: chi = 0.97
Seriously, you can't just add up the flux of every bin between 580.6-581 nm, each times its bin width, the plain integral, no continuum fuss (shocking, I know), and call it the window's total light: 0.292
